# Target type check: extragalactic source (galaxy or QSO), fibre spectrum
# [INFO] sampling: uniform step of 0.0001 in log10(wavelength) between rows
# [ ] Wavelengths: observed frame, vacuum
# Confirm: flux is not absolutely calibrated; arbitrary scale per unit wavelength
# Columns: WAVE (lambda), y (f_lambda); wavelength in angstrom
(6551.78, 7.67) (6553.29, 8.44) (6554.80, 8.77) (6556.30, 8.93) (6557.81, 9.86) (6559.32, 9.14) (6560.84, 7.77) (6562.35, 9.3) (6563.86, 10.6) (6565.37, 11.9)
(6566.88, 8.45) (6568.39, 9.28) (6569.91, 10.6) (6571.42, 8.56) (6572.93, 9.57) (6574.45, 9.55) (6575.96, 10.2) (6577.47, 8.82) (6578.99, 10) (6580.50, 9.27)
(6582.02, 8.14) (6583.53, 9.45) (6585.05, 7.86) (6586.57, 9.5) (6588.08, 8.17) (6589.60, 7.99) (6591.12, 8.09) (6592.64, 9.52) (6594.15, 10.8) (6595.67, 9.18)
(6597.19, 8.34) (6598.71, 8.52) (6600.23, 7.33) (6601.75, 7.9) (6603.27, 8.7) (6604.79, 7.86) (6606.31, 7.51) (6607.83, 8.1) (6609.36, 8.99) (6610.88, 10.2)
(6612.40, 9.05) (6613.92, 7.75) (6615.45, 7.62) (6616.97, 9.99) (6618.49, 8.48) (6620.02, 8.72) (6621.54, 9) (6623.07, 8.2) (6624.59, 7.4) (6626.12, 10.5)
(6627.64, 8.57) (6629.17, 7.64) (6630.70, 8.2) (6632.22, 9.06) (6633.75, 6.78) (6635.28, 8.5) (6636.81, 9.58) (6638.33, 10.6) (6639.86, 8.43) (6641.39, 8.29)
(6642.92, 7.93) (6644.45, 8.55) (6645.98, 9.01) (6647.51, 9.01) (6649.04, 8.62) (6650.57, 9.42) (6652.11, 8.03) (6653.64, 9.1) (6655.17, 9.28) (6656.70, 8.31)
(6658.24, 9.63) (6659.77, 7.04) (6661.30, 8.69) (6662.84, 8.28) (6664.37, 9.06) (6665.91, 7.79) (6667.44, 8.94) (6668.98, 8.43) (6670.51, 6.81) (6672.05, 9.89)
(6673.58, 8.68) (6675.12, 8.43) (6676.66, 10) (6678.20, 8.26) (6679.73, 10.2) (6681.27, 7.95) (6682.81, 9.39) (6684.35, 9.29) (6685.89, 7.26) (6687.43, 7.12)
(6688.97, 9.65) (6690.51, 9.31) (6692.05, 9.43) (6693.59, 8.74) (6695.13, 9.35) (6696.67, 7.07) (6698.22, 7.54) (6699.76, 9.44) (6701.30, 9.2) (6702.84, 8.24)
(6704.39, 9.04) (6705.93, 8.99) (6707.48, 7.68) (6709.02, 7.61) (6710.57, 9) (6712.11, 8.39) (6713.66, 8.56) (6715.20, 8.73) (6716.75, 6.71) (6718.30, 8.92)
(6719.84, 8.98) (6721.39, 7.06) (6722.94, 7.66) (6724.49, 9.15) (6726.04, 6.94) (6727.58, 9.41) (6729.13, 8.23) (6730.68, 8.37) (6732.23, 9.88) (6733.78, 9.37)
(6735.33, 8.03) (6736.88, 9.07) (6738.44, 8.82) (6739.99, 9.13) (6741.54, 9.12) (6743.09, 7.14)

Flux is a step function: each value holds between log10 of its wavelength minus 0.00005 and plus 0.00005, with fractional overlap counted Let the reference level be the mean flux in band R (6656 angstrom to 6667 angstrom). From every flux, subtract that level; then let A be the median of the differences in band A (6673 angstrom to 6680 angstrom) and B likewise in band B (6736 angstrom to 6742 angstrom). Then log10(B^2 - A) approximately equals -0.7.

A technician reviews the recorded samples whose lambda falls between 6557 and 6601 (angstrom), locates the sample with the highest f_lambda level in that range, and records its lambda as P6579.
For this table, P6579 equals 6565.37 angstrom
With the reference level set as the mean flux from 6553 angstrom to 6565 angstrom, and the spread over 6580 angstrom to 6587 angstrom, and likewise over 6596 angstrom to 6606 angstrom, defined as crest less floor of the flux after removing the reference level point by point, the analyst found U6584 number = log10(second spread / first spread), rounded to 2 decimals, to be -0.08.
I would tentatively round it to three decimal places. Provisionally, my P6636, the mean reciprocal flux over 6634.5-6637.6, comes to 0.111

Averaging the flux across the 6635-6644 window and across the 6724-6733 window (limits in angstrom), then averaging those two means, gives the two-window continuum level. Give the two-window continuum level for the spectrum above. 8.78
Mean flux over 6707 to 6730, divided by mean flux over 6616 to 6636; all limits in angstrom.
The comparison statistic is 0.96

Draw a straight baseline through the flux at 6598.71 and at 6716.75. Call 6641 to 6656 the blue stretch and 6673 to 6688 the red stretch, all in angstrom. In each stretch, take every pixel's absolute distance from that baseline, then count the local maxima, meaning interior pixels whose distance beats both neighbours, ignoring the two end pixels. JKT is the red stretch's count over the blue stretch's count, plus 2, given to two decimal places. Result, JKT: 3.50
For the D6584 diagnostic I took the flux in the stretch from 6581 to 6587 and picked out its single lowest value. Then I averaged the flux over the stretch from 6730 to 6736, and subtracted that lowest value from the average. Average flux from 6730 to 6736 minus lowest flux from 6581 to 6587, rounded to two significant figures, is 1.1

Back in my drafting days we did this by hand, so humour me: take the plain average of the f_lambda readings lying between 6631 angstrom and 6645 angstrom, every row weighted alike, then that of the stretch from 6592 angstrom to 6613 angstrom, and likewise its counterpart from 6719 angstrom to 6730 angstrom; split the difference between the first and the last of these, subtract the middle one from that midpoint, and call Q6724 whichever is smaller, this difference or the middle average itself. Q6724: -0.29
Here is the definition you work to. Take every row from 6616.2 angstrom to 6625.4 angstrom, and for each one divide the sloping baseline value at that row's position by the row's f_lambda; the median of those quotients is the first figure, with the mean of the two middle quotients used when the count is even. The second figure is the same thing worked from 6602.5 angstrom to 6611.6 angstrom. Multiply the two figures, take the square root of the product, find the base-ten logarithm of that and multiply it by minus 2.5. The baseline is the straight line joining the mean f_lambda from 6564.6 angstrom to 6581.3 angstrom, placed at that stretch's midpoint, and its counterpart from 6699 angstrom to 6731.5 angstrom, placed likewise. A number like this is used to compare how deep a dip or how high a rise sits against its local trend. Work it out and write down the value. -0.10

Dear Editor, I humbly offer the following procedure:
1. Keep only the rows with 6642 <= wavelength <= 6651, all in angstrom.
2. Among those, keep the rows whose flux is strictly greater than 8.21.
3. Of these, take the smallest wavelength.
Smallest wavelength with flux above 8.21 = 6644.45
